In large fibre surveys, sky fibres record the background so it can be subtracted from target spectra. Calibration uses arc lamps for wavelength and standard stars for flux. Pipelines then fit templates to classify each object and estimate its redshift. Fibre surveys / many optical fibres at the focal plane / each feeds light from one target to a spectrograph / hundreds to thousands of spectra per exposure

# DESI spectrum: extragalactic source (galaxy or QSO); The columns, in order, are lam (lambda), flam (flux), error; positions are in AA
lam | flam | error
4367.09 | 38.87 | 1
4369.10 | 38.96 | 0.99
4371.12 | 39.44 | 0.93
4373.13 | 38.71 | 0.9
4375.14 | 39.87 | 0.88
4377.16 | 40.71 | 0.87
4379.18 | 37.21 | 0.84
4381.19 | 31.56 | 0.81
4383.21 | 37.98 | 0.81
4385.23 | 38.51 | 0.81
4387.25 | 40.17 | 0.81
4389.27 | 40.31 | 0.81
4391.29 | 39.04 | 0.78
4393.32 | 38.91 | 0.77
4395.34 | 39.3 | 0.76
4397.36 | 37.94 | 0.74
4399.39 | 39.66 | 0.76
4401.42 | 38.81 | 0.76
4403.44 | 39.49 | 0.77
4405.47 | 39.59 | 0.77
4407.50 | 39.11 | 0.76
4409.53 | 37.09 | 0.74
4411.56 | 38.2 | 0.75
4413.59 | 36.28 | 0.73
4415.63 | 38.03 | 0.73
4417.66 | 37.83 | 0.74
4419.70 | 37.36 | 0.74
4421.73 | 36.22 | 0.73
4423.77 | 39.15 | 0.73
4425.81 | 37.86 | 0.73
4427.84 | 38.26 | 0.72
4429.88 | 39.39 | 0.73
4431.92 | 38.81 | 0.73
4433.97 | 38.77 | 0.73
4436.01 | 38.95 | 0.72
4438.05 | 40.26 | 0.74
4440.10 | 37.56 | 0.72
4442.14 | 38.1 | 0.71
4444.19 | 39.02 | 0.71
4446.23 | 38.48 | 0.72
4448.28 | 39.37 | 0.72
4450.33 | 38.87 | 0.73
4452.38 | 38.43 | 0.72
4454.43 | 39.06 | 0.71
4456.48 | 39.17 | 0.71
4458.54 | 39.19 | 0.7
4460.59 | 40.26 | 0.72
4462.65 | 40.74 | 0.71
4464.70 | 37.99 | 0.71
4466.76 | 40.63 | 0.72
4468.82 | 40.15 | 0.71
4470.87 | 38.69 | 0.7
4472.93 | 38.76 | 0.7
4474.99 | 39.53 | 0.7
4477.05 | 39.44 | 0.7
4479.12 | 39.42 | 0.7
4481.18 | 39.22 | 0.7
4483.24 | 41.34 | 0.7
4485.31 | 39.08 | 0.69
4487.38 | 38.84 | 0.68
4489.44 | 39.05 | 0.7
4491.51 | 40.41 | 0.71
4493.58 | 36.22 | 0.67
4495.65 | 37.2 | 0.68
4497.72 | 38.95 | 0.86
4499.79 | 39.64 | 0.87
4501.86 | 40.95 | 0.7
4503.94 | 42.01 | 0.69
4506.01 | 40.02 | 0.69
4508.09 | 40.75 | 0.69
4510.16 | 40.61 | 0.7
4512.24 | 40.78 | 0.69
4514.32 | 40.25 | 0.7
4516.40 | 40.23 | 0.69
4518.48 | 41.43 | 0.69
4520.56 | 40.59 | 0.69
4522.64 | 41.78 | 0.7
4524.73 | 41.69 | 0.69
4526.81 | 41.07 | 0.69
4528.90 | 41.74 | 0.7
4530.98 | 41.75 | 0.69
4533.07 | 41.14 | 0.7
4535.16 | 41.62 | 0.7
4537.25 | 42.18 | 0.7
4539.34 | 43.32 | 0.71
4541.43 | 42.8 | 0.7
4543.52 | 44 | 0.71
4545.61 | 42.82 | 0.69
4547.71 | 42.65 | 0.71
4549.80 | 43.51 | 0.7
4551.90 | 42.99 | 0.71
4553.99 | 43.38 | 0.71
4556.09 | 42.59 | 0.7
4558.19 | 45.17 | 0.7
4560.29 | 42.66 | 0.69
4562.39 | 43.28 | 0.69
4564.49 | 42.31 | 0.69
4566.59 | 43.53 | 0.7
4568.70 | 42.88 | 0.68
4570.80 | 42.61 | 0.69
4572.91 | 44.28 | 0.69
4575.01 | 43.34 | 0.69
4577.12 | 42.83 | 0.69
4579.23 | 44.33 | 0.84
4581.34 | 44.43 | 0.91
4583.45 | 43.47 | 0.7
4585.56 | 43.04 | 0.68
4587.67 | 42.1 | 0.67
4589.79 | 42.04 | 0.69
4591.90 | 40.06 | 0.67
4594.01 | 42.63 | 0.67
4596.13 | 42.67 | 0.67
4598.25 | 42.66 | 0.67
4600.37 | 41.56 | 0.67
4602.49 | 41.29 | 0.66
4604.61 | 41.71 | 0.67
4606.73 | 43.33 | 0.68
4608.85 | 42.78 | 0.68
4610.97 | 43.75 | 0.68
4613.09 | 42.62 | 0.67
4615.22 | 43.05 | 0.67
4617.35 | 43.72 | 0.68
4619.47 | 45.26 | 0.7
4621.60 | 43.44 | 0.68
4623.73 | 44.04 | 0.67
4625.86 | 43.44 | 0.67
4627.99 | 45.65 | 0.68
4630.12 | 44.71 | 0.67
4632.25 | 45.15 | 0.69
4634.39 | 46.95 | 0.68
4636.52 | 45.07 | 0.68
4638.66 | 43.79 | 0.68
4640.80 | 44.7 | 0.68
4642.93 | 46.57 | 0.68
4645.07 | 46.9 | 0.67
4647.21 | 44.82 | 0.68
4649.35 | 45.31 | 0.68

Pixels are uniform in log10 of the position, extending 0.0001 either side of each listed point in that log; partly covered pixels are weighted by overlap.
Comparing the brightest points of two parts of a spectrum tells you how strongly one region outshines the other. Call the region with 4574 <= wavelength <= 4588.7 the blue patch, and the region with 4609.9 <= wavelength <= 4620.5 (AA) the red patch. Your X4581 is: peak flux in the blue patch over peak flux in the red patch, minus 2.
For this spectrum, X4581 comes -1.02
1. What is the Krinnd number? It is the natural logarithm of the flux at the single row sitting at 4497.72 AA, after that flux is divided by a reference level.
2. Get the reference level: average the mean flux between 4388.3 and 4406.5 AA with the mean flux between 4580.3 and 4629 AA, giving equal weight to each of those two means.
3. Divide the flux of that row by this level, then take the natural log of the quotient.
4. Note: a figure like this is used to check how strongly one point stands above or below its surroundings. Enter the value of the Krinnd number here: -0.05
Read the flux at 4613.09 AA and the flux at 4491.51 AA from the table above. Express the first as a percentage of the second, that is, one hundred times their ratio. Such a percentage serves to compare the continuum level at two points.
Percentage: 105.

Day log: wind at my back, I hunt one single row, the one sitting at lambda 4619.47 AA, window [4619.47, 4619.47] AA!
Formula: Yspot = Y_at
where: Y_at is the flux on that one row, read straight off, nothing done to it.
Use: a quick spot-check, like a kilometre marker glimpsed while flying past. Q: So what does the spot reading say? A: 45.26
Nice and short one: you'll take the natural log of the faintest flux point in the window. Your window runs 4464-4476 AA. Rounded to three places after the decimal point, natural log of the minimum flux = 3.637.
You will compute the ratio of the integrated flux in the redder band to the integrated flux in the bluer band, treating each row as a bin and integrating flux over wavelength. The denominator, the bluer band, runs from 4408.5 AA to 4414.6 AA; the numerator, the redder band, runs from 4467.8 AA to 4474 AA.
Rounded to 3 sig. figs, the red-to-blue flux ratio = 1.07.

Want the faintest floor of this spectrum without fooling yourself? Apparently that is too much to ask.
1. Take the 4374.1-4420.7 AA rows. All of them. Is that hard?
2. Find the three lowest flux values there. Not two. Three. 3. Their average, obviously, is 35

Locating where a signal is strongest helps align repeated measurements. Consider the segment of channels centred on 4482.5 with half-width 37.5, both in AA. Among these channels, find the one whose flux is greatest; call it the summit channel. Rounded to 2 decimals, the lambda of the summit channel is 4503.94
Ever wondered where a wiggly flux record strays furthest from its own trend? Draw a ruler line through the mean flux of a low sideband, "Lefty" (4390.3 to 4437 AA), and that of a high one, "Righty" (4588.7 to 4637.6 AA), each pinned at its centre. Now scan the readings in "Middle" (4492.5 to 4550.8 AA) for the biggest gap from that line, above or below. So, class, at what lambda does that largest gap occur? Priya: 4493.58 AA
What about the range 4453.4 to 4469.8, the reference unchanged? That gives 4464.70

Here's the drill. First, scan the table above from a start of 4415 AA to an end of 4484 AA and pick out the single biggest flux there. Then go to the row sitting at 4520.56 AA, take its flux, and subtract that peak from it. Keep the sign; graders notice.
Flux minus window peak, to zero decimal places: -1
